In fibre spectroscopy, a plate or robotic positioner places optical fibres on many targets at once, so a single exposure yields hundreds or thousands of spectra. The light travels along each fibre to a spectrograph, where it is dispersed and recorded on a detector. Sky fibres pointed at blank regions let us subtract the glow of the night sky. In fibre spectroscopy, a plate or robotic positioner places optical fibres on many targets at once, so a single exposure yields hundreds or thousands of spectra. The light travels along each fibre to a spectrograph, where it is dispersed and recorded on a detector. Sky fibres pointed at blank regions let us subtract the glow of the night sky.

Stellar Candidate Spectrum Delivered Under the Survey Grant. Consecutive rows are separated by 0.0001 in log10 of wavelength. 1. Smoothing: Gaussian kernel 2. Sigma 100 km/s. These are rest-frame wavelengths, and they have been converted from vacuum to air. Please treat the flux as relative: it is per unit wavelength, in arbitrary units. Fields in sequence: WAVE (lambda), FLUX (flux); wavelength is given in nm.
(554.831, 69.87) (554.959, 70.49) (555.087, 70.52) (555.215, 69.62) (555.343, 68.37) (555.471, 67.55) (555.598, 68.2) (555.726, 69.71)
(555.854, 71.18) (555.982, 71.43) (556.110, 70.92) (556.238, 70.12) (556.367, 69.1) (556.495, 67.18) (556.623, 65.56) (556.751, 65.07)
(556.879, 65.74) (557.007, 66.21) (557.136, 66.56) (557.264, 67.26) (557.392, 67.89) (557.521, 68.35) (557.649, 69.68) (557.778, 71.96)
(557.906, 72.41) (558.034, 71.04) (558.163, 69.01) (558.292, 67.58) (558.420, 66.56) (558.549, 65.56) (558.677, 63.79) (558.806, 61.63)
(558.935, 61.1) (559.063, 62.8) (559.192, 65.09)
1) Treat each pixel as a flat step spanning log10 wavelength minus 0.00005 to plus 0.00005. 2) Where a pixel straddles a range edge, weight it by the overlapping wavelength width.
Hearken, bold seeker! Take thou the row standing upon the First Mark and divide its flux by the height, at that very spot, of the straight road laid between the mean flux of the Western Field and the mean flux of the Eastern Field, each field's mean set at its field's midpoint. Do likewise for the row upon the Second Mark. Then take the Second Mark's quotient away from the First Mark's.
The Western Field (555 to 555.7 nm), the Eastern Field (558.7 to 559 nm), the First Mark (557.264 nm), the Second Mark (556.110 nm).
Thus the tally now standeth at -0.02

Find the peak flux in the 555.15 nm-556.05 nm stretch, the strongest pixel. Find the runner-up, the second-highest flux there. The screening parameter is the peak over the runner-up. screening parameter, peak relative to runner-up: 1.00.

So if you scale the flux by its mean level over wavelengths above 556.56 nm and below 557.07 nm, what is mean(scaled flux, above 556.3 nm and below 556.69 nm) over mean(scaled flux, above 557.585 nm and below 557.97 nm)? 0.94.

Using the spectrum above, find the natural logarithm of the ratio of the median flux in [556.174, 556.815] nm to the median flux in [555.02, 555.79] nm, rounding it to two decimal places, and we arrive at -0.03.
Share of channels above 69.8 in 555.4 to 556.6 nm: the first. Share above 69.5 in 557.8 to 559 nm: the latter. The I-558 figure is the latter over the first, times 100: 50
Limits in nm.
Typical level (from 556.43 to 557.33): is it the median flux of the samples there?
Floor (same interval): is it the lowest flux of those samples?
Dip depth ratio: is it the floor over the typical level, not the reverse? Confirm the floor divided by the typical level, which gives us 0.98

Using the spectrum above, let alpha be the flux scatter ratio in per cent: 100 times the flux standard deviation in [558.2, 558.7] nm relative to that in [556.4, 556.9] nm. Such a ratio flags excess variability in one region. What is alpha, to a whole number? 178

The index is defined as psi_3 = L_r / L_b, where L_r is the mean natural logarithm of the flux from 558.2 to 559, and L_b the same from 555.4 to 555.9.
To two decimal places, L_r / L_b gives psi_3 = 0.98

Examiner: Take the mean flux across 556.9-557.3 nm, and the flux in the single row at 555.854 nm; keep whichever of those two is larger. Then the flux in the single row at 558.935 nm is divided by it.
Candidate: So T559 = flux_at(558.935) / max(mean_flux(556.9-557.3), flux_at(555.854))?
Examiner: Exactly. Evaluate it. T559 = 0.858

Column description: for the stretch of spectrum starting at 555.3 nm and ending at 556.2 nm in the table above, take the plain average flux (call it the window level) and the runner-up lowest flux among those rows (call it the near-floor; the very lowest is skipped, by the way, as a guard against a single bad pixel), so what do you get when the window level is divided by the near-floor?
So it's 1.02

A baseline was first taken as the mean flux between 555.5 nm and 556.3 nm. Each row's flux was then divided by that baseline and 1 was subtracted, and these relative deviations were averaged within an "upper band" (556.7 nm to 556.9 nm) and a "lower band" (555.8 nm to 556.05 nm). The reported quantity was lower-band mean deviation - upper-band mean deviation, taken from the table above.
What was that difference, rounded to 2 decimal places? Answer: 0.08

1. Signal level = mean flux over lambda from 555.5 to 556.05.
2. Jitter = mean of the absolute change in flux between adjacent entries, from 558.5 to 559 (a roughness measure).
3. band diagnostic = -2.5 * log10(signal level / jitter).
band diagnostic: -4.18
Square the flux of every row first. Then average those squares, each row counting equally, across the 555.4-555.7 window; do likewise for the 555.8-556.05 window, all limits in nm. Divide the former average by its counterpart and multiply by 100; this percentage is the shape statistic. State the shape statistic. 91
